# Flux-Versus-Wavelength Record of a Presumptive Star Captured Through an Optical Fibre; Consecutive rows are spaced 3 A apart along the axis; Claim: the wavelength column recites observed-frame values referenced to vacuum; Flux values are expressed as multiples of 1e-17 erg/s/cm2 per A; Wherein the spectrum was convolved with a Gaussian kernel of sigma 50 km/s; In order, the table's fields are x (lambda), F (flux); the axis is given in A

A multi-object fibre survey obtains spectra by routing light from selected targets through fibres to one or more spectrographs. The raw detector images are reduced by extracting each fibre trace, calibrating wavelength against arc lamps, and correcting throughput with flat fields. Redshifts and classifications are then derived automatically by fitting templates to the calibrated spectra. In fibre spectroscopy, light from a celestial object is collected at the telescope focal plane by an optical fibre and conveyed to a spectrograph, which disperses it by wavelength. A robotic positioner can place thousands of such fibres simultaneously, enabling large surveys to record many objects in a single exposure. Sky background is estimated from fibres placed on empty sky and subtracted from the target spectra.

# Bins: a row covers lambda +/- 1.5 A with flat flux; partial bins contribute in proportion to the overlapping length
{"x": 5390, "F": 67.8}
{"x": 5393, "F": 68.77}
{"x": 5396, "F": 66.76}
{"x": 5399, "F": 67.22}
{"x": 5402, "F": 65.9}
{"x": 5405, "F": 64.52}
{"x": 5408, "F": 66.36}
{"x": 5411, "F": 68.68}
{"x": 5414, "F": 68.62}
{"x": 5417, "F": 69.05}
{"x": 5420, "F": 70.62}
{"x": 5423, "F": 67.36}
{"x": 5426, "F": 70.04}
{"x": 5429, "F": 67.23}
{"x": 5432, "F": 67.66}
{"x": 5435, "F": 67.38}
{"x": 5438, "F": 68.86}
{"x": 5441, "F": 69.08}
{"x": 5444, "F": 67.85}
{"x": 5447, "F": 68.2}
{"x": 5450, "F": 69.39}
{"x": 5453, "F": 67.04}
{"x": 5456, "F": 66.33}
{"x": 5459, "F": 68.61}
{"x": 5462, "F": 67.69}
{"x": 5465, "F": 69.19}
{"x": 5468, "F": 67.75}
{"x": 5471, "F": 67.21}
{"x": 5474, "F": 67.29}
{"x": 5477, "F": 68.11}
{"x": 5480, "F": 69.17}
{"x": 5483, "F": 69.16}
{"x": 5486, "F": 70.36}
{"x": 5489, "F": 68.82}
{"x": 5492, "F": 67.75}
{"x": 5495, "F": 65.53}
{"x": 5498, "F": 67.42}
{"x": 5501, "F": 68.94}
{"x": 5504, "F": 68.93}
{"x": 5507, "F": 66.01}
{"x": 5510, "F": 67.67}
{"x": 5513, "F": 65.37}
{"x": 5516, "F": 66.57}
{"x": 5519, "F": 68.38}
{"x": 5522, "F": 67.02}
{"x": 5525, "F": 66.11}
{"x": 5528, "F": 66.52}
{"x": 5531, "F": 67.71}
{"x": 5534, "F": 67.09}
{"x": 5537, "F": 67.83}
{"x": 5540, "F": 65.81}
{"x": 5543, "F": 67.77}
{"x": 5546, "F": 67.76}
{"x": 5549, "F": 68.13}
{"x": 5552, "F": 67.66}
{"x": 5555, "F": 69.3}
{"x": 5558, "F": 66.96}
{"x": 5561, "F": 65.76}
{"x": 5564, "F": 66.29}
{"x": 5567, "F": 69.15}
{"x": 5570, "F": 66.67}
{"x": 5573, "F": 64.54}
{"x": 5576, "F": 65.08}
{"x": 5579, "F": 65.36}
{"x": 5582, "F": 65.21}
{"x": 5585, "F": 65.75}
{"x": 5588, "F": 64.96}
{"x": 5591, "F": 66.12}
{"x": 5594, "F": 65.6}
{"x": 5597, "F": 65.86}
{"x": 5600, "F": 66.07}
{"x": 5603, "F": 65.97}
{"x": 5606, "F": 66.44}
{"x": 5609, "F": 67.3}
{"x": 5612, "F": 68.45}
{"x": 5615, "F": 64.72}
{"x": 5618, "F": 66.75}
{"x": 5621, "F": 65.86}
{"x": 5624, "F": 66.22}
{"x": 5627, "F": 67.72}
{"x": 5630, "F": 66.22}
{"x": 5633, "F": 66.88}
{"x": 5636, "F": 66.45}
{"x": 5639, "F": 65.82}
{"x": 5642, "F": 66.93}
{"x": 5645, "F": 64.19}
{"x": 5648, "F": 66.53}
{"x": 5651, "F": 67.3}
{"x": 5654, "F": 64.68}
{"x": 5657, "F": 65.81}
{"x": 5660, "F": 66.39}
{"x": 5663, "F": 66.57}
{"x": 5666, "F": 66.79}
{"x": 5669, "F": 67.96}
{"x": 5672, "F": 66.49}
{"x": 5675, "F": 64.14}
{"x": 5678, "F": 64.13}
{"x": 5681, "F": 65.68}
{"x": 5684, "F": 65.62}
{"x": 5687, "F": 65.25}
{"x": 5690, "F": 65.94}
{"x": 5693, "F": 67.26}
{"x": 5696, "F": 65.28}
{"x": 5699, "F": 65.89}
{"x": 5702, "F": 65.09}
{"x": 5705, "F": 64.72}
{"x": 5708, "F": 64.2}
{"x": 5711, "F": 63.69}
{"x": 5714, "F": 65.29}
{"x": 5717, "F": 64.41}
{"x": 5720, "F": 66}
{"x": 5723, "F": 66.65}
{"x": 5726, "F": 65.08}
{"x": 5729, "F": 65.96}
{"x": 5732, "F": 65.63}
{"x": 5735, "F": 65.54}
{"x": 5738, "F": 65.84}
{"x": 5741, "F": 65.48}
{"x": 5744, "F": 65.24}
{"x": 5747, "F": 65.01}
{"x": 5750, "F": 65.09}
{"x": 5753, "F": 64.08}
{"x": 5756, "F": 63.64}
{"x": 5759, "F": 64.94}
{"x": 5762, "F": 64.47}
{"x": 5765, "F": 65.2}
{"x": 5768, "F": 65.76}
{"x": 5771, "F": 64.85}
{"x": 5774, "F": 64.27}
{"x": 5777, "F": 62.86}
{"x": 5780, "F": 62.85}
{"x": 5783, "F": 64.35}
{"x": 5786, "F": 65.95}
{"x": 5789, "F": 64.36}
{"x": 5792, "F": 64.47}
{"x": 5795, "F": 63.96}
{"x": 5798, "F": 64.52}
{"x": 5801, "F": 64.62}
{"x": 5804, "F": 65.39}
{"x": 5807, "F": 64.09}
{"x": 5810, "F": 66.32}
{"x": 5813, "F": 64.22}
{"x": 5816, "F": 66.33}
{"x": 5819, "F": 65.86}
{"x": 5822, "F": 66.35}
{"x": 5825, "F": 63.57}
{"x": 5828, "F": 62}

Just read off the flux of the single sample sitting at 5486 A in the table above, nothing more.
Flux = 70.36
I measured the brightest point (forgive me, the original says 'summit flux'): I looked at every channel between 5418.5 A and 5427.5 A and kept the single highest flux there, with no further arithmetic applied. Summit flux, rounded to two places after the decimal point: 70.62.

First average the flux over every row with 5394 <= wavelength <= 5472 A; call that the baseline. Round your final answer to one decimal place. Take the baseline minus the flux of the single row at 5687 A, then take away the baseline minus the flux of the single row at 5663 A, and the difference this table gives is 1.3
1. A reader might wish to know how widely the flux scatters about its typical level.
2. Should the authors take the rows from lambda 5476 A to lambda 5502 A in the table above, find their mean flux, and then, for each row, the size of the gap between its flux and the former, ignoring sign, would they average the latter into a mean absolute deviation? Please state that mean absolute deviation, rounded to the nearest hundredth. 1.03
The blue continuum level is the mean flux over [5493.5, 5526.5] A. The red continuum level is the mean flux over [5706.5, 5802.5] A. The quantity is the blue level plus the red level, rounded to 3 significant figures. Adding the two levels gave 132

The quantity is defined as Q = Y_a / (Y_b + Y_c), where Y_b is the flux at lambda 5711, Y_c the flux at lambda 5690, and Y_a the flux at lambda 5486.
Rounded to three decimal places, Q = 0.543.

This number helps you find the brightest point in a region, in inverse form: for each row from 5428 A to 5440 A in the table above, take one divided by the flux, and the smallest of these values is 0.0145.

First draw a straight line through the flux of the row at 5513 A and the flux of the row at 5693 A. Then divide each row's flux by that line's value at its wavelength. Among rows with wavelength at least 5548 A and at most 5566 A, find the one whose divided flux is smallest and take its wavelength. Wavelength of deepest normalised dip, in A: 5561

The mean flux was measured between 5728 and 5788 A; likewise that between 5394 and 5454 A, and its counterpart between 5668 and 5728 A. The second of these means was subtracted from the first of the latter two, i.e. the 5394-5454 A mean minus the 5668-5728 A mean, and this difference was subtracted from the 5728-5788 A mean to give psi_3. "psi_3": 62.4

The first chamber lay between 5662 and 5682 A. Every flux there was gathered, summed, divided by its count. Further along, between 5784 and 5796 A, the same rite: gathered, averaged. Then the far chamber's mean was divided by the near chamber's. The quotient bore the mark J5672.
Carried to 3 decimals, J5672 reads 0.981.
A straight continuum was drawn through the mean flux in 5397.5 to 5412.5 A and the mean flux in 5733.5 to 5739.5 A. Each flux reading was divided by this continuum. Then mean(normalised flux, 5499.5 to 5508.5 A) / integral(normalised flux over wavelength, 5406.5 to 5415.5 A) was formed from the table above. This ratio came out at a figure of 0.1116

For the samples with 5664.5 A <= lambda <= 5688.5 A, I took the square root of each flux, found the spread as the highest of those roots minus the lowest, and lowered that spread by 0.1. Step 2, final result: 0.14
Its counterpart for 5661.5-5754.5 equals 0.16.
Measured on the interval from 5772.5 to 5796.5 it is 0.09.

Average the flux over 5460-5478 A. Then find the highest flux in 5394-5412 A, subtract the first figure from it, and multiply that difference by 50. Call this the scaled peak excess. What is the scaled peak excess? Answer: 40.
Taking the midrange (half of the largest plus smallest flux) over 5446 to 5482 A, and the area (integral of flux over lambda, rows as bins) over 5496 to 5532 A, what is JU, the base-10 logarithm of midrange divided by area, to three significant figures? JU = -1.55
